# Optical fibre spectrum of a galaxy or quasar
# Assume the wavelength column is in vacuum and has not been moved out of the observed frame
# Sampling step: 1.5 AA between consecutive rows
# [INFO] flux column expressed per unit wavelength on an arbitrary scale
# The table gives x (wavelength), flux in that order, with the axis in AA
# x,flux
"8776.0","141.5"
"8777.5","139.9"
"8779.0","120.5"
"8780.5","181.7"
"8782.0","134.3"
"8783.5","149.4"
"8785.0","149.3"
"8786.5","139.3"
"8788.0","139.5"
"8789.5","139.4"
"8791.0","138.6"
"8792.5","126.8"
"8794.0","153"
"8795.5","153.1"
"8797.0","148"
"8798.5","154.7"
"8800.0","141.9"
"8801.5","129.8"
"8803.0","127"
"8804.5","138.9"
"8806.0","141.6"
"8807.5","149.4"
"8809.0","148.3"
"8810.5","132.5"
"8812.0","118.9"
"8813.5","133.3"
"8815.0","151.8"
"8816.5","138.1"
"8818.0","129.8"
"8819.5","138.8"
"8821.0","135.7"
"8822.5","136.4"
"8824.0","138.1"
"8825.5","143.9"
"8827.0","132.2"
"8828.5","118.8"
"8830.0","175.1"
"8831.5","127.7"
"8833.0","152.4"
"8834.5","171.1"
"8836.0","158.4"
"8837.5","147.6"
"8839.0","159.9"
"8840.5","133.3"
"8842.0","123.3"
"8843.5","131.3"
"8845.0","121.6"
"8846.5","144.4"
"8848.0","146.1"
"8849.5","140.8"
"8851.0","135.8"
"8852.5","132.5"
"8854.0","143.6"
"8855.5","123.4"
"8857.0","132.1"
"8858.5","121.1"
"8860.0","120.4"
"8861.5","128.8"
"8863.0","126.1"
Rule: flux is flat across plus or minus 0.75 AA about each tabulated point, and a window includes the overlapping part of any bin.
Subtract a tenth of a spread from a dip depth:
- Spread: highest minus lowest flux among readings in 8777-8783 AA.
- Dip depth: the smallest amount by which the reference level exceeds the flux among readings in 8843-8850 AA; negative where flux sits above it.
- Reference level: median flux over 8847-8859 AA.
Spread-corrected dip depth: -18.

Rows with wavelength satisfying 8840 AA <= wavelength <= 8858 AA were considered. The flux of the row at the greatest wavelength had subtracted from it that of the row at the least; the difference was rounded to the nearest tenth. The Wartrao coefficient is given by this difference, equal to -1.2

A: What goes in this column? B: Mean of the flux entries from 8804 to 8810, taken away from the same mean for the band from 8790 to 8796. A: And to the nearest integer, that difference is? -2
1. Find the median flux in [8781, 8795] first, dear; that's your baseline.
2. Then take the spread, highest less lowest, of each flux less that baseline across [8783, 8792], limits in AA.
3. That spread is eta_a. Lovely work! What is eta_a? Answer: 11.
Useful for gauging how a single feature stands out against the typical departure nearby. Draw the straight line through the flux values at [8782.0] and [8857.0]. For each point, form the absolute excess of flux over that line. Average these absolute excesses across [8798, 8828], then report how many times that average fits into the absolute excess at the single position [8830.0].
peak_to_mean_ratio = 5.5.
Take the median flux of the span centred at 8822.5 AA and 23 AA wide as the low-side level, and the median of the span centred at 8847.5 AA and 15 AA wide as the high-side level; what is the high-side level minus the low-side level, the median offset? -1.85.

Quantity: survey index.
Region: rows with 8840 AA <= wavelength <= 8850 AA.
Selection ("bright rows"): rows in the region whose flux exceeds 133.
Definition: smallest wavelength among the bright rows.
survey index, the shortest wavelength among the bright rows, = 8840.5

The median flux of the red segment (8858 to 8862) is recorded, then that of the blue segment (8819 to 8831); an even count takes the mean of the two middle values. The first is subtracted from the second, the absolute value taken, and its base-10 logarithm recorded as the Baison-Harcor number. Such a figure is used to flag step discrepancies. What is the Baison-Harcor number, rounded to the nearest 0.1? 1.2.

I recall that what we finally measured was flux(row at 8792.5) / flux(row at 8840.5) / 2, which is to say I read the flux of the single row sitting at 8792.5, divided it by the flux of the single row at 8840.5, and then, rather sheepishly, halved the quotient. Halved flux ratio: 0.476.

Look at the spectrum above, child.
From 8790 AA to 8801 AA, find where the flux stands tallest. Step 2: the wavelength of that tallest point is 8798.5 AA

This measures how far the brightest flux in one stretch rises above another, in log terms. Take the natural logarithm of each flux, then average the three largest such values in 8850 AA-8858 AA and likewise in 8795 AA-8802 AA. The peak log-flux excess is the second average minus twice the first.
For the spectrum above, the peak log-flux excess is -4.82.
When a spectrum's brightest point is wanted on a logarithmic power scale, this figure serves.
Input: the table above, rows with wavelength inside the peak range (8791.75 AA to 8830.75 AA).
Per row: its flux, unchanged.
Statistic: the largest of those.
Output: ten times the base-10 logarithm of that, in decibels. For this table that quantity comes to 22.43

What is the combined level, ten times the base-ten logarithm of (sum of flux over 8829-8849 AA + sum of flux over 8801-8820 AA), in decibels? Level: 35.6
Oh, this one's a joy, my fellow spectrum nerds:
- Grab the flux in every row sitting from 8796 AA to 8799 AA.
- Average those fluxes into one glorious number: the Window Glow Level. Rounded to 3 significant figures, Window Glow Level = 151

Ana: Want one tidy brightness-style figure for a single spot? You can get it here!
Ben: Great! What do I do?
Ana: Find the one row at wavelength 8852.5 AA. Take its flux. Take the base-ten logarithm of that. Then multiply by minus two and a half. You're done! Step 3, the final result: -5.31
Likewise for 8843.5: -5.30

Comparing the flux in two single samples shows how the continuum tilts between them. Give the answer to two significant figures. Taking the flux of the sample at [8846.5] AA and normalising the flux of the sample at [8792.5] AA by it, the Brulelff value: 0.88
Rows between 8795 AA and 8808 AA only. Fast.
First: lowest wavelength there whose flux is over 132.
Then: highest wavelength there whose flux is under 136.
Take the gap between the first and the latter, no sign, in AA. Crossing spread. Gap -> 7.5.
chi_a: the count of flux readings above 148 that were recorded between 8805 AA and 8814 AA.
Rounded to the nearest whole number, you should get 2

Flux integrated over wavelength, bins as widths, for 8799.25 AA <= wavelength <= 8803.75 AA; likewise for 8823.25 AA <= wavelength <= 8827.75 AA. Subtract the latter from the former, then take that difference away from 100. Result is 123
